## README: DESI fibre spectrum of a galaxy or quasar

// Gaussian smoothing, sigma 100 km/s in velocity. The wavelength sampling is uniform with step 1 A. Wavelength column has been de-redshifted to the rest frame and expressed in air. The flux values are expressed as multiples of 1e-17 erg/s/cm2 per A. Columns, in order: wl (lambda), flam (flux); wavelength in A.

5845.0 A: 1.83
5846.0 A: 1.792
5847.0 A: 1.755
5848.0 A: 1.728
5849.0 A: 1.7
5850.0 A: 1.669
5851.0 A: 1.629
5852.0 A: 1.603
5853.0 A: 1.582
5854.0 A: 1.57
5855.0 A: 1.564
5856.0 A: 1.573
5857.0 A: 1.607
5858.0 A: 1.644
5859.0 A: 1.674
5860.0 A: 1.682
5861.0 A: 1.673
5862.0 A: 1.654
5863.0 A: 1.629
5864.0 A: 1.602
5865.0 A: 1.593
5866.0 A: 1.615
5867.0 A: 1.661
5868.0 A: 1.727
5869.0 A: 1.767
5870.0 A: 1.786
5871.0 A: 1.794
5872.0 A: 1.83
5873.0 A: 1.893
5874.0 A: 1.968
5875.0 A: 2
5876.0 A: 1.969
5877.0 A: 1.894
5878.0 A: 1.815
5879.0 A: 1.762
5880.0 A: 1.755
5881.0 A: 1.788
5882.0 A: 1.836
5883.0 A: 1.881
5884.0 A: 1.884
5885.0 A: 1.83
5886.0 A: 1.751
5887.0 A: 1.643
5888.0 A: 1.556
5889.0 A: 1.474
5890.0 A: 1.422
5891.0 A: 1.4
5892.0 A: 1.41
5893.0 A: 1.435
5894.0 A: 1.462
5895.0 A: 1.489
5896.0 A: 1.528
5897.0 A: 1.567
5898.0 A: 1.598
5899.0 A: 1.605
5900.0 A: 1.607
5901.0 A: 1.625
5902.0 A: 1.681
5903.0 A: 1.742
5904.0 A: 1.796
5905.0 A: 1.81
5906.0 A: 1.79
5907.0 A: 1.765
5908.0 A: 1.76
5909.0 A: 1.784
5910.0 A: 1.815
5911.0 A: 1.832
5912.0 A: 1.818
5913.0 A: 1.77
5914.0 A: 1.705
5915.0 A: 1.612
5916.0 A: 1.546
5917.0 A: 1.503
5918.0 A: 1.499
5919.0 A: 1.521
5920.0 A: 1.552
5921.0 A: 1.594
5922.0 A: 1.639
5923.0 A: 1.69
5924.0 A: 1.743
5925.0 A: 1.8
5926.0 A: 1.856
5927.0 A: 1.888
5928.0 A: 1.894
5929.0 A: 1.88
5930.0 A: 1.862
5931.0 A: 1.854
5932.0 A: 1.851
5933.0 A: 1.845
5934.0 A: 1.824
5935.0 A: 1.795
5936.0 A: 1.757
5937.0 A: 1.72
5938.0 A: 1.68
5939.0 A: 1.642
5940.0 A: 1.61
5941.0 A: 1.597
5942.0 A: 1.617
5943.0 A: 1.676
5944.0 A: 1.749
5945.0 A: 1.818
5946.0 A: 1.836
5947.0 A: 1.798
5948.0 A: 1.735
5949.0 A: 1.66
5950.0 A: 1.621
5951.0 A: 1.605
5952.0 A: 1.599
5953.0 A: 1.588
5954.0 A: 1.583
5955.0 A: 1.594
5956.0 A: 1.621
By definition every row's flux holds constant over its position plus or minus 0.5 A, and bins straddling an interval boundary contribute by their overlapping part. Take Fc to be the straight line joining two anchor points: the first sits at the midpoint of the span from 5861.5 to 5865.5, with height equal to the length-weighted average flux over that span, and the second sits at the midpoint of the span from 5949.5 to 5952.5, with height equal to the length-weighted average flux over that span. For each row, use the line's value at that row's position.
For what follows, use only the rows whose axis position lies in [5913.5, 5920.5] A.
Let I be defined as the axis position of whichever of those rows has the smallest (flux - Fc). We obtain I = 5918.0 A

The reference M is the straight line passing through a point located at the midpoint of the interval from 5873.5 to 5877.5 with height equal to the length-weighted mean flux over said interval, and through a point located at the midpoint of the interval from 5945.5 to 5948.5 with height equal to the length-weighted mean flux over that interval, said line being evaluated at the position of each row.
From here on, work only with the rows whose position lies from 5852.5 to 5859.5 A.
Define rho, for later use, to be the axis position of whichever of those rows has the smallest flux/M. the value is 5855.0 A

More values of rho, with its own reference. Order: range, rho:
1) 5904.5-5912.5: 5908.0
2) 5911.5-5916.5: 5916.0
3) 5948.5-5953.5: 5953.0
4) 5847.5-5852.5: 5852.0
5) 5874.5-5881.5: 5880.0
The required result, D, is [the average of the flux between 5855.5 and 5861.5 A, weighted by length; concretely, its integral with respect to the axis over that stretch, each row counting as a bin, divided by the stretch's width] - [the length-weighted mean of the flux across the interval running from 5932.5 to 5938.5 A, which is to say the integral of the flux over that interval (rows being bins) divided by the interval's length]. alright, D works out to -0.13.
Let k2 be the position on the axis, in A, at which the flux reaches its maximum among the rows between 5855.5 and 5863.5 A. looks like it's 5860.0 A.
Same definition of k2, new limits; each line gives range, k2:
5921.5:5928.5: 5928.0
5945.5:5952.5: 5946.0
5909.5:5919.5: 5911.0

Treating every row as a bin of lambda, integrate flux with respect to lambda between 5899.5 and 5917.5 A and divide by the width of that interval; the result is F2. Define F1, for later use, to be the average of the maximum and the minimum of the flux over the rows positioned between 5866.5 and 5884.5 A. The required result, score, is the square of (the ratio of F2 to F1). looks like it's 0.88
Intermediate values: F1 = 1.83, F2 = 1.72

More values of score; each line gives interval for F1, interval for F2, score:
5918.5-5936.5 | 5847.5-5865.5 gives 0.91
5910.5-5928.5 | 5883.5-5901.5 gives 0.86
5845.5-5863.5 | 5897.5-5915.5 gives 1.06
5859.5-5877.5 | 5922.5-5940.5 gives 0.99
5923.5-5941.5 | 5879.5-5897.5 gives 0.86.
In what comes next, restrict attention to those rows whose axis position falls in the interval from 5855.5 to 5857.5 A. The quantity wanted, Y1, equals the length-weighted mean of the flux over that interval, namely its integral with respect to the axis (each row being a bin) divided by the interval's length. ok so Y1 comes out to 1.59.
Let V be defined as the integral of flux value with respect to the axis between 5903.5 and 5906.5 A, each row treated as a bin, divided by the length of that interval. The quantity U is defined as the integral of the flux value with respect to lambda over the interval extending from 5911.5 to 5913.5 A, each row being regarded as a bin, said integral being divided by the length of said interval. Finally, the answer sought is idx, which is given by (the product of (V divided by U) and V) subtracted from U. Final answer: -0.01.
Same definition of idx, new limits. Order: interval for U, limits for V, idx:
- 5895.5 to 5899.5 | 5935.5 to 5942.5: -0.18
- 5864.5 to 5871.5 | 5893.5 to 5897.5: 0.37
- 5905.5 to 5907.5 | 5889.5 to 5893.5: 0.65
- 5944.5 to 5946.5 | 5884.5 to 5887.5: 0.17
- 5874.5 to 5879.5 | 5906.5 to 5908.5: 0.24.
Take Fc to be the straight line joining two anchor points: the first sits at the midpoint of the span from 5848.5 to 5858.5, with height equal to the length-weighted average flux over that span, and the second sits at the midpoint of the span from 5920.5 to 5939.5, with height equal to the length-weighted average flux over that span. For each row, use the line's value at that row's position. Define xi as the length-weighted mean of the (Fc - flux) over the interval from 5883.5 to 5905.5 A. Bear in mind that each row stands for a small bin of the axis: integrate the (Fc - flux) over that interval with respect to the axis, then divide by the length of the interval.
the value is 0.10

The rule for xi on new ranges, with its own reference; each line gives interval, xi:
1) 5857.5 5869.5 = -0.02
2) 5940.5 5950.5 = 0.10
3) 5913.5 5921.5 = 0.19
